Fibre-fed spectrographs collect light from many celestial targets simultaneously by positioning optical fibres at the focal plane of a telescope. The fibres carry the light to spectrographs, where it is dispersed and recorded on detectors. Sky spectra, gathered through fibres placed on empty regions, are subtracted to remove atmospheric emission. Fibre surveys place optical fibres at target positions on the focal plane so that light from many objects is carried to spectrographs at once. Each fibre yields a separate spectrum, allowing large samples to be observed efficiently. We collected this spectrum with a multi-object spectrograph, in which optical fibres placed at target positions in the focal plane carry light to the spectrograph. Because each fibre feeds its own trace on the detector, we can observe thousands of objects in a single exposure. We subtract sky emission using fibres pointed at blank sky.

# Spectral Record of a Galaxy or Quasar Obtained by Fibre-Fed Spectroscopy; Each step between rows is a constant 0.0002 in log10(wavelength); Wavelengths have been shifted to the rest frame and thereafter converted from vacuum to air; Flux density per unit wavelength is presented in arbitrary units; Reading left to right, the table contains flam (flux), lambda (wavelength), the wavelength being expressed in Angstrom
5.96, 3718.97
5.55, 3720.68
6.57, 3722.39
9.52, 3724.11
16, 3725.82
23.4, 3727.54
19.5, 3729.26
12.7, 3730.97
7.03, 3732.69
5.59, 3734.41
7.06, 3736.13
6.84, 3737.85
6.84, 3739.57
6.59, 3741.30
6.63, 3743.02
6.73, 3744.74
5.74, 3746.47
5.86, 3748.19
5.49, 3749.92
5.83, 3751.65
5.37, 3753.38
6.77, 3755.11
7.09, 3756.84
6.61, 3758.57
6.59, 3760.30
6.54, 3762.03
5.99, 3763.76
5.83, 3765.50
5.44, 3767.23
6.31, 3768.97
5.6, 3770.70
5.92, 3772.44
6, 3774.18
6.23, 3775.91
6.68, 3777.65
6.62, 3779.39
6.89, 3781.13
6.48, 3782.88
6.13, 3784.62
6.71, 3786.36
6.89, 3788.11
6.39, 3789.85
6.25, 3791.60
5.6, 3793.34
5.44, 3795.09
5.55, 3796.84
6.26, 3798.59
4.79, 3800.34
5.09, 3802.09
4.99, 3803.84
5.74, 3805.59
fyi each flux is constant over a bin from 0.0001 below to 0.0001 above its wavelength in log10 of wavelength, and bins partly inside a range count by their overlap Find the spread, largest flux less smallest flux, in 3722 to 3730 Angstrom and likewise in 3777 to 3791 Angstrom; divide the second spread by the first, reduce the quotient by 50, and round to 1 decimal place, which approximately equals -50.0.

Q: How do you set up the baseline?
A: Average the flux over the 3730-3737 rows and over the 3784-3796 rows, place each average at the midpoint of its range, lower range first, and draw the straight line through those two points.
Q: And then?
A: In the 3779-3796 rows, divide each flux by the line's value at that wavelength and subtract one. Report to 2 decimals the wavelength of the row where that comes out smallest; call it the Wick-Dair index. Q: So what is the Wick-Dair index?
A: 3795.09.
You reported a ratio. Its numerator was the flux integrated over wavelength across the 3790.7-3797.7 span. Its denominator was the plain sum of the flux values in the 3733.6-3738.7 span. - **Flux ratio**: 2.05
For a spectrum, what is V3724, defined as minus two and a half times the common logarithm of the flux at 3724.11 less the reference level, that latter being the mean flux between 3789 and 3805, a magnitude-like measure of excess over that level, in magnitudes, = -1.5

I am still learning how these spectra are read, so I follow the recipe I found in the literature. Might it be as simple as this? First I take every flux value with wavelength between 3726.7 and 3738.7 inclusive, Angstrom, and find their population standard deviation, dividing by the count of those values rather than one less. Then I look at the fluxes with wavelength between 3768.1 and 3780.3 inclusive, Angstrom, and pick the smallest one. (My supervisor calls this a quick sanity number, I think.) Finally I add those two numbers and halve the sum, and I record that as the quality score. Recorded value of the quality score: 6.09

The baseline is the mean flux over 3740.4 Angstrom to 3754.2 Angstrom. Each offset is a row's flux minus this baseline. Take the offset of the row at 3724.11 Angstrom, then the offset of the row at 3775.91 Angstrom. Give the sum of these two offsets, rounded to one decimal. 3.7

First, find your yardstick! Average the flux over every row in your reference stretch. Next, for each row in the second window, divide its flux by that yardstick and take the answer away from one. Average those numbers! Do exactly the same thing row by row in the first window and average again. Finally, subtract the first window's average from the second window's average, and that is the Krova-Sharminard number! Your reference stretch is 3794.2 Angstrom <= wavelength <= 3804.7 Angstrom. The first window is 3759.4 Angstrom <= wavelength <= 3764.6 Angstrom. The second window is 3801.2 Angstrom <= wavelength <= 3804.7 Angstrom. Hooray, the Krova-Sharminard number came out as 0.25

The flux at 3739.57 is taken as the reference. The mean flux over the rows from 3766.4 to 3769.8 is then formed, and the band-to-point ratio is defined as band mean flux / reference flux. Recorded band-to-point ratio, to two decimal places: 0.86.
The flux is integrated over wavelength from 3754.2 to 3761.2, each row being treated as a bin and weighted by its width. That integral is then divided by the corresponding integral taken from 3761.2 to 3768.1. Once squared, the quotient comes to 1.3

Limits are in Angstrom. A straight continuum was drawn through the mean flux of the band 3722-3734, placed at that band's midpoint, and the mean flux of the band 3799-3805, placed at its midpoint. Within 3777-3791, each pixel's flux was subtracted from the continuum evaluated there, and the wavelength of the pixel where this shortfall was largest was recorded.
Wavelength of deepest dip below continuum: 3777.65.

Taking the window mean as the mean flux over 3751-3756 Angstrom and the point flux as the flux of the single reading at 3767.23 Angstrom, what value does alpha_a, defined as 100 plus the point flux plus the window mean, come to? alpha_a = 111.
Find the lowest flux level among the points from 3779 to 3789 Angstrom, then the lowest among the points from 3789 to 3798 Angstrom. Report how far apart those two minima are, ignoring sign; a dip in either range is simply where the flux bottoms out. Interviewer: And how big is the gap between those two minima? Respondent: 0.7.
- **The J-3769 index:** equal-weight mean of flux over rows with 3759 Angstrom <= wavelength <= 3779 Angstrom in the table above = 6.1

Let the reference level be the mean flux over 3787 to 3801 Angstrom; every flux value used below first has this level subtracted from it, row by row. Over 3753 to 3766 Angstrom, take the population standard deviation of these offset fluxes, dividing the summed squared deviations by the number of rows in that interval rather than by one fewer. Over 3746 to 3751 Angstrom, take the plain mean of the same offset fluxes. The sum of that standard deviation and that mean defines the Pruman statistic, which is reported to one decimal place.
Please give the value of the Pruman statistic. 0.3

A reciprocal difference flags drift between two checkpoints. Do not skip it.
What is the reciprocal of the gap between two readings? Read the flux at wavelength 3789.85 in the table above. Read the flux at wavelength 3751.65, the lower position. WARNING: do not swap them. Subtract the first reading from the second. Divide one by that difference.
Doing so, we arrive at -1.8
